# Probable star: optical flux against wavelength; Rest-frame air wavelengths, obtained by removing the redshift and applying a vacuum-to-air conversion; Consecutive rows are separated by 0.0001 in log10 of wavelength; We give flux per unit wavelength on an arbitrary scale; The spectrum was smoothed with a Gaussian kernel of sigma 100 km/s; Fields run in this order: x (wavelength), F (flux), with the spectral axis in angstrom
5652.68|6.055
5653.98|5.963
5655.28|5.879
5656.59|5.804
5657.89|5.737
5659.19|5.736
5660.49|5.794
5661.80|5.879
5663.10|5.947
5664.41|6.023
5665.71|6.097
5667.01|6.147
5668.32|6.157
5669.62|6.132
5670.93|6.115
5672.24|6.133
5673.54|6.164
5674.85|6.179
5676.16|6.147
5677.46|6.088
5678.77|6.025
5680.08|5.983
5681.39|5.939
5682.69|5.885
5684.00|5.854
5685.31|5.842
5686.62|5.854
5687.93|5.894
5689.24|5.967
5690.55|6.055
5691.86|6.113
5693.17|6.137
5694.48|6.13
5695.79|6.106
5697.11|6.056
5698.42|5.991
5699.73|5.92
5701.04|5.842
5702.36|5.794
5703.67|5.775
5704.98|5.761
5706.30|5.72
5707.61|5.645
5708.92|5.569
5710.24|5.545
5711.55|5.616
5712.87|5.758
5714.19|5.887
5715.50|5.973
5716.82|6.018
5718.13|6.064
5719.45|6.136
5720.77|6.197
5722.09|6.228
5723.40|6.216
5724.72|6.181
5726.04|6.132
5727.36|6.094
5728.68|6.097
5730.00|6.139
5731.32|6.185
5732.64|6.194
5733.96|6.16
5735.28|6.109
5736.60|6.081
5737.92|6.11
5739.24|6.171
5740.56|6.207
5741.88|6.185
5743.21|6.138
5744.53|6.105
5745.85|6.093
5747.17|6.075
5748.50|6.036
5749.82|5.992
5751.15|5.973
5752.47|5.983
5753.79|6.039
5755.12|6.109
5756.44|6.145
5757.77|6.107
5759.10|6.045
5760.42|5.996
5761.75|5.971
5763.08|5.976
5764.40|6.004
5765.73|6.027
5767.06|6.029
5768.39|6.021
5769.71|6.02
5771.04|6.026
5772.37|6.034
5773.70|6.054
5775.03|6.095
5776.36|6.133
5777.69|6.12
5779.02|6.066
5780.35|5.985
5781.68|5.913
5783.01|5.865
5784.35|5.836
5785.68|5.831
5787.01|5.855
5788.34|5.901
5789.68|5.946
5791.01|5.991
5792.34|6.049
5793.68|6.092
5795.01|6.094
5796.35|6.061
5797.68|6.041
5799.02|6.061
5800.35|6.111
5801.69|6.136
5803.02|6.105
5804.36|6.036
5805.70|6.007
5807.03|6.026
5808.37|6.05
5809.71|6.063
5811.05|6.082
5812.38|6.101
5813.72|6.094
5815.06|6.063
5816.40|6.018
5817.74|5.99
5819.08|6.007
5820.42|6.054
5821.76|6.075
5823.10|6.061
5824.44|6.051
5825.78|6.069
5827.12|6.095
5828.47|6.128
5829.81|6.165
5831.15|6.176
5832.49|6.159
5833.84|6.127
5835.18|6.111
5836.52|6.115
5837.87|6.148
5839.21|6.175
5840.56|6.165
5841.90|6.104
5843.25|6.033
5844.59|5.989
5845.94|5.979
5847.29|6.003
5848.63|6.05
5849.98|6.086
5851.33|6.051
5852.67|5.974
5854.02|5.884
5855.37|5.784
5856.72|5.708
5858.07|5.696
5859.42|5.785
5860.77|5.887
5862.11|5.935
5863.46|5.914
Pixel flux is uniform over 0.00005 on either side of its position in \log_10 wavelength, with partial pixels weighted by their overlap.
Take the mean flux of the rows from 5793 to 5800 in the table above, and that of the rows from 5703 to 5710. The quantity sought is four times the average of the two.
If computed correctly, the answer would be 23.5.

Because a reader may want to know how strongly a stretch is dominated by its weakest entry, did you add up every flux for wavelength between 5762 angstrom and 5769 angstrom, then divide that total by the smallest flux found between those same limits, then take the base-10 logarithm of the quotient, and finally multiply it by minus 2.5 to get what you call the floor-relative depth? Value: -1.75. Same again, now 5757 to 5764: -1.76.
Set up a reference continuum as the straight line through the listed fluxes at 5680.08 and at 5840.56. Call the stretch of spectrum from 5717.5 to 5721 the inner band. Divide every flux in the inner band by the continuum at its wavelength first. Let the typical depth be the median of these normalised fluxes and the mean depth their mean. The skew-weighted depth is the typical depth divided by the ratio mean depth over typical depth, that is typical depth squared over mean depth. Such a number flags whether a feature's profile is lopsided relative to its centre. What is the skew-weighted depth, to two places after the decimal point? 1.02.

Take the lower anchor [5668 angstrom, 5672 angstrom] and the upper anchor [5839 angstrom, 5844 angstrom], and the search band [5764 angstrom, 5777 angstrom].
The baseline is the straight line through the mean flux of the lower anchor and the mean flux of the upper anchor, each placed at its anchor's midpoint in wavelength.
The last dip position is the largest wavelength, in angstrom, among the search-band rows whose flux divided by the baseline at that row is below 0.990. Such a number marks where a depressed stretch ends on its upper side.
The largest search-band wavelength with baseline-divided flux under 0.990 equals 5773.70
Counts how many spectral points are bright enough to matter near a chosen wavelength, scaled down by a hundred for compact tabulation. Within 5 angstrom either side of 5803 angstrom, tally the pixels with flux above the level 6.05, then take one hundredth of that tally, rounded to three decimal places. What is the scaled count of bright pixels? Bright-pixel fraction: 0.040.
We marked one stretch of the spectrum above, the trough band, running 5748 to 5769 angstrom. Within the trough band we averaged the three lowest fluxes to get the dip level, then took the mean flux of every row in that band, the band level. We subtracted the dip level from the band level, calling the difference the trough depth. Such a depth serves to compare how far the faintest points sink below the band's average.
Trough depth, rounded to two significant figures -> 0.055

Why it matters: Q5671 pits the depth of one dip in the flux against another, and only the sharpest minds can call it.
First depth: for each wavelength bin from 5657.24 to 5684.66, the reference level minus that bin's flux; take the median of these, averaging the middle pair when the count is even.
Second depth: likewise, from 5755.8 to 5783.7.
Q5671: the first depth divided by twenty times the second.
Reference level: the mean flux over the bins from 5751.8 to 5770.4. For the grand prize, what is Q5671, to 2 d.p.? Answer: 0.06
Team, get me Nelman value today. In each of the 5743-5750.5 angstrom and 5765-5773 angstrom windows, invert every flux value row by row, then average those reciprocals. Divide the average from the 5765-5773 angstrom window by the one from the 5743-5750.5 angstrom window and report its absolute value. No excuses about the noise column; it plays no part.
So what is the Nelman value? 1.01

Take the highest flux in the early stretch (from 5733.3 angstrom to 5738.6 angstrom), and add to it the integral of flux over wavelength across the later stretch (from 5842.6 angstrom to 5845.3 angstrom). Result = 22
